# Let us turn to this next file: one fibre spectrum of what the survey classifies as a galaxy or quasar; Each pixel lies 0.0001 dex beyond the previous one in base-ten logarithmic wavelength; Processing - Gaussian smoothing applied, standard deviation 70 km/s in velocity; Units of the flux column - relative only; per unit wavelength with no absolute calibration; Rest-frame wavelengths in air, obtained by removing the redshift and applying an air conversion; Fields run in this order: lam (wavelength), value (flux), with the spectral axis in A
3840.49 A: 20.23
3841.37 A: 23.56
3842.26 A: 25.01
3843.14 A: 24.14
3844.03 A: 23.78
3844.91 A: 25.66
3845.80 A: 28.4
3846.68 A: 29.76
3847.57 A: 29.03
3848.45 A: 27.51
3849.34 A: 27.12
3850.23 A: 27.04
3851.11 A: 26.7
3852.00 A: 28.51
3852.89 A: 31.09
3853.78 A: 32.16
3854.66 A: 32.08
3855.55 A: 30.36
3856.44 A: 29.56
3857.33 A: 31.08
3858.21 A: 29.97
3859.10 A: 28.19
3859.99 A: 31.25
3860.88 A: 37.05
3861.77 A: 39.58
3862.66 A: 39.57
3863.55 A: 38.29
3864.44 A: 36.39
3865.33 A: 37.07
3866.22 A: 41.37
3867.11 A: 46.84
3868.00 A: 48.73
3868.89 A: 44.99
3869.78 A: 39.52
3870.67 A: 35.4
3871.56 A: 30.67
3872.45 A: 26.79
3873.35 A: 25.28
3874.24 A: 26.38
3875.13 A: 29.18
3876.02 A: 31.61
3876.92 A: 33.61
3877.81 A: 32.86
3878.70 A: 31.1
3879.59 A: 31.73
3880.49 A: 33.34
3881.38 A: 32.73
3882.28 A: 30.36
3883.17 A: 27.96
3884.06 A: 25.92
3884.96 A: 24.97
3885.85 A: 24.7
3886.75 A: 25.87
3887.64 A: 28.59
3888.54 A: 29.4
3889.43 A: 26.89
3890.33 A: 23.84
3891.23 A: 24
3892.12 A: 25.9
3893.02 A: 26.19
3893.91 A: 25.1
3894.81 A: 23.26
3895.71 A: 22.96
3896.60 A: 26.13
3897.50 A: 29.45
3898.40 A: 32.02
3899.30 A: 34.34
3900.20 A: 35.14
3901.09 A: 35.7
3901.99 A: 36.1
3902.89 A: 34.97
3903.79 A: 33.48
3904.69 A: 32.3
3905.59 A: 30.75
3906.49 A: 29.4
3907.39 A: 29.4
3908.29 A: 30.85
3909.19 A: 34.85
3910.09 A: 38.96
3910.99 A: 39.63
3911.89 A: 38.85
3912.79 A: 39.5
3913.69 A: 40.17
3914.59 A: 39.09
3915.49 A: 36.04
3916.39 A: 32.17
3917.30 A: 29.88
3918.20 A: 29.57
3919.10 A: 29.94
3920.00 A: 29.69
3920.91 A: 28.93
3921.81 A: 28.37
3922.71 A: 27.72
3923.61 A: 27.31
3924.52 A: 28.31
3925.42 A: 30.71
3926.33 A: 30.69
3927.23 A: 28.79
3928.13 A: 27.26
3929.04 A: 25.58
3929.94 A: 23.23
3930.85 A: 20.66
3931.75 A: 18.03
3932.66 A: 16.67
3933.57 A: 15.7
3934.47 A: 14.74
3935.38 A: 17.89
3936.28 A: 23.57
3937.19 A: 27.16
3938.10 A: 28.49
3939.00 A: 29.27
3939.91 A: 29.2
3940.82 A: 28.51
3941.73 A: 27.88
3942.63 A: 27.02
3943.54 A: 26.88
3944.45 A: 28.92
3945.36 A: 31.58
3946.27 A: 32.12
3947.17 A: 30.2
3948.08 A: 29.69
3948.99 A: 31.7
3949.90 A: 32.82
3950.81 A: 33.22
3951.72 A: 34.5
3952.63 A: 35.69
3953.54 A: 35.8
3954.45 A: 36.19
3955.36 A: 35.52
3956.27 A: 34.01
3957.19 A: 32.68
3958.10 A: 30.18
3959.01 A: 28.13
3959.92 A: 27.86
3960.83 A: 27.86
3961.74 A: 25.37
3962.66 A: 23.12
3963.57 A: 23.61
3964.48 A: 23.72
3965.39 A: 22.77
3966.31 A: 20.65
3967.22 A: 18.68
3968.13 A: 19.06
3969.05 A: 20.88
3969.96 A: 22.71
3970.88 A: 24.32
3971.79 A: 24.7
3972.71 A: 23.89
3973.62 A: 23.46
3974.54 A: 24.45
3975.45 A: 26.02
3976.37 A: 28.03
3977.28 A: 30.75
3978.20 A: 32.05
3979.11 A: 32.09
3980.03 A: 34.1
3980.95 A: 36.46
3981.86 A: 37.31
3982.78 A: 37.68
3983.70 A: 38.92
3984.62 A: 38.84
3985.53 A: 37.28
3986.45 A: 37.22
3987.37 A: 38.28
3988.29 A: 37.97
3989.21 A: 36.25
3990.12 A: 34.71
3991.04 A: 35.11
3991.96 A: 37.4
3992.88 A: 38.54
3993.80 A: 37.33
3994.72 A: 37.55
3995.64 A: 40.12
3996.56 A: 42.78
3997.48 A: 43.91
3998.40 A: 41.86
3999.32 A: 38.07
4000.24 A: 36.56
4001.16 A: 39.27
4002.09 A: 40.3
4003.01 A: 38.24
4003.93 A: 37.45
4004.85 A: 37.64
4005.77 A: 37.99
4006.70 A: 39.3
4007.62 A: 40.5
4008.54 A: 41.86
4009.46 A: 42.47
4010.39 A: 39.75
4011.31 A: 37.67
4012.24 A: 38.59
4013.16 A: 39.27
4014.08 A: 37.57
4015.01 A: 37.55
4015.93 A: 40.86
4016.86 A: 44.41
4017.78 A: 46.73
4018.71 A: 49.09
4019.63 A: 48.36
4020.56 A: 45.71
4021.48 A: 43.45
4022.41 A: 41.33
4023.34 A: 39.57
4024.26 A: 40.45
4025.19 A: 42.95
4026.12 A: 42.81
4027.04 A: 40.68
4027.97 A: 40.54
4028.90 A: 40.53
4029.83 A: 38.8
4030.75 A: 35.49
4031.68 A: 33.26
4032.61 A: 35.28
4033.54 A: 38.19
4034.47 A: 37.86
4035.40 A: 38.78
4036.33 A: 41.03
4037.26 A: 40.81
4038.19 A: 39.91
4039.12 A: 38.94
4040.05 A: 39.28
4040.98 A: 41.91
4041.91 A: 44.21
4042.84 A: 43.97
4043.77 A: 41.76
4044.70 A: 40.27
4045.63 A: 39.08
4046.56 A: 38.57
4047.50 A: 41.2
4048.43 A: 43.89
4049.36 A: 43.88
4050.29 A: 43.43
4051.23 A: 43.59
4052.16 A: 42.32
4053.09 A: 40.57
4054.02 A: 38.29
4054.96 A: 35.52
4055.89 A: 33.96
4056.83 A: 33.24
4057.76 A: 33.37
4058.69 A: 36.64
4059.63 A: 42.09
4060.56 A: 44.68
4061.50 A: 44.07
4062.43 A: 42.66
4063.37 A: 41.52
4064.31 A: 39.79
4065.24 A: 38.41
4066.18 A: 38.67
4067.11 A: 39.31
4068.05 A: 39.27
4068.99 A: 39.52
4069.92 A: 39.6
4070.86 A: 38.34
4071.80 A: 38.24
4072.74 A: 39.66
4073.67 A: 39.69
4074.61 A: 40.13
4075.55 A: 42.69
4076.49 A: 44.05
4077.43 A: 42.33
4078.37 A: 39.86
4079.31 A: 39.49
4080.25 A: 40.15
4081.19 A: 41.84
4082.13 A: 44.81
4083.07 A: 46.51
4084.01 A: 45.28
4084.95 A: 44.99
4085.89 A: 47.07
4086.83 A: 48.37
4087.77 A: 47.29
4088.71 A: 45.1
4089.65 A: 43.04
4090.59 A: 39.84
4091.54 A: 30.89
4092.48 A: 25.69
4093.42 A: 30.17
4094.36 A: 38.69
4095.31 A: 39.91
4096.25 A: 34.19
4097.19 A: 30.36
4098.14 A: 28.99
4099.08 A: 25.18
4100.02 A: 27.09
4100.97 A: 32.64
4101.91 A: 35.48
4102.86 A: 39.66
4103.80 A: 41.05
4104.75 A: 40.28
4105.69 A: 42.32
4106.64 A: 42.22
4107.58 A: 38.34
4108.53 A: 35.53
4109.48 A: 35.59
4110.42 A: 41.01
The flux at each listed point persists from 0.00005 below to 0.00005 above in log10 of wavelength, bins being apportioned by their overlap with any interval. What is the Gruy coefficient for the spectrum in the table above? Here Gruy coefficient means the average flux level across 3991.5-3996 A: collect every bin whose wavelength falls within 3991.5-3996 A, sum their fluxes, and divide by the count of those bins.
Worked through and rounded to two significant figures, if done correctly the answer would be 38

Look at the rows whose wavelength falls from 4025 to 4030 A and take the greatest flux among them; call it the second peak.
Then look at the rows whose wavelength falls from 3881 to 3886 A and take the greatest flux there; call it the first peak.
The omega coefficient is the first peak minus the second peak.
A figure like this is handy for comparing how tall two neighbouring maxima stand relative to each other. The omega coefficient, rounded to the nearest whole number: -10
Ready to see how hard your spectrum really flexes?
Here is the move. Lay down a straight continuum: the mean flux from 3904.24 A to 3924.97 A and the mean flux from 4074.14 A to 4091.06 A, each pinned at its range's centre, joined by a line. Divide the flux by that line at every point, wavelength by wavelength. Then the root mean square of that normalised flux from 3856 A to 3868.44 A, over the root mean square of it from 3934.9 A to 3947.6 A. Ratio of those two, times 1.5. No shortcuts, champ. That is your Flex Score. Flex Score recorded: 2.3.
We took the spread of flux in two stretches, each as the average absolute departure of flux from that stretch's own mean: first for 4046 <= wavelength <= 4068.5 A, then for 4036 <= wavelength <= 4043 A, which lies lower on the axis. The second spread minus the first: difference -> -1.3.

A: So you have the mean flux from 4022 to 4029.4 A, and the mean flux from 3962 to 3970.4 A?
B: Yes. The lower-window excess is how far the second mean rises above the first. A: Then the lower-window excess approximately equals -19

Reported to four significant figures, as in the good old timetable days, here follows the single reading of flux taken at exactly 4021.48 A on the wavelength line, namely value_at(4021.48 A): 43.45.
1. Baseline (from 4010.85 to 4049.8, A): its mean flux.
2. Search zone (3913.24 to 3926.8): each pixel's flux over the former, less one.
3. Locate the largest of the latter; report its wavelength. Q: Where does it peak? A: 3913.69 A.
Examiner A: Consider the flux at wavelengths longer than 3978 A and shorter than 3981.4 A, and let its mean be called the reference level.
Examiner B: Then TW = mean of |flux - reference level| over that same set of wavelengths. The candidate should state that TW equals 1.6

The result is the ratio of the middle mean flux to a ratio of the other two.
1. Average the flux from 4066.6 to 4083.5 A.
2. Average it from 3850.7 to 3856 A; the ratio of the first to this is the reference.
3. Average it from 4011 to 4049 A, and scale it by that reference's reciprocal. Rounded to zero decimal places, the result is 30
